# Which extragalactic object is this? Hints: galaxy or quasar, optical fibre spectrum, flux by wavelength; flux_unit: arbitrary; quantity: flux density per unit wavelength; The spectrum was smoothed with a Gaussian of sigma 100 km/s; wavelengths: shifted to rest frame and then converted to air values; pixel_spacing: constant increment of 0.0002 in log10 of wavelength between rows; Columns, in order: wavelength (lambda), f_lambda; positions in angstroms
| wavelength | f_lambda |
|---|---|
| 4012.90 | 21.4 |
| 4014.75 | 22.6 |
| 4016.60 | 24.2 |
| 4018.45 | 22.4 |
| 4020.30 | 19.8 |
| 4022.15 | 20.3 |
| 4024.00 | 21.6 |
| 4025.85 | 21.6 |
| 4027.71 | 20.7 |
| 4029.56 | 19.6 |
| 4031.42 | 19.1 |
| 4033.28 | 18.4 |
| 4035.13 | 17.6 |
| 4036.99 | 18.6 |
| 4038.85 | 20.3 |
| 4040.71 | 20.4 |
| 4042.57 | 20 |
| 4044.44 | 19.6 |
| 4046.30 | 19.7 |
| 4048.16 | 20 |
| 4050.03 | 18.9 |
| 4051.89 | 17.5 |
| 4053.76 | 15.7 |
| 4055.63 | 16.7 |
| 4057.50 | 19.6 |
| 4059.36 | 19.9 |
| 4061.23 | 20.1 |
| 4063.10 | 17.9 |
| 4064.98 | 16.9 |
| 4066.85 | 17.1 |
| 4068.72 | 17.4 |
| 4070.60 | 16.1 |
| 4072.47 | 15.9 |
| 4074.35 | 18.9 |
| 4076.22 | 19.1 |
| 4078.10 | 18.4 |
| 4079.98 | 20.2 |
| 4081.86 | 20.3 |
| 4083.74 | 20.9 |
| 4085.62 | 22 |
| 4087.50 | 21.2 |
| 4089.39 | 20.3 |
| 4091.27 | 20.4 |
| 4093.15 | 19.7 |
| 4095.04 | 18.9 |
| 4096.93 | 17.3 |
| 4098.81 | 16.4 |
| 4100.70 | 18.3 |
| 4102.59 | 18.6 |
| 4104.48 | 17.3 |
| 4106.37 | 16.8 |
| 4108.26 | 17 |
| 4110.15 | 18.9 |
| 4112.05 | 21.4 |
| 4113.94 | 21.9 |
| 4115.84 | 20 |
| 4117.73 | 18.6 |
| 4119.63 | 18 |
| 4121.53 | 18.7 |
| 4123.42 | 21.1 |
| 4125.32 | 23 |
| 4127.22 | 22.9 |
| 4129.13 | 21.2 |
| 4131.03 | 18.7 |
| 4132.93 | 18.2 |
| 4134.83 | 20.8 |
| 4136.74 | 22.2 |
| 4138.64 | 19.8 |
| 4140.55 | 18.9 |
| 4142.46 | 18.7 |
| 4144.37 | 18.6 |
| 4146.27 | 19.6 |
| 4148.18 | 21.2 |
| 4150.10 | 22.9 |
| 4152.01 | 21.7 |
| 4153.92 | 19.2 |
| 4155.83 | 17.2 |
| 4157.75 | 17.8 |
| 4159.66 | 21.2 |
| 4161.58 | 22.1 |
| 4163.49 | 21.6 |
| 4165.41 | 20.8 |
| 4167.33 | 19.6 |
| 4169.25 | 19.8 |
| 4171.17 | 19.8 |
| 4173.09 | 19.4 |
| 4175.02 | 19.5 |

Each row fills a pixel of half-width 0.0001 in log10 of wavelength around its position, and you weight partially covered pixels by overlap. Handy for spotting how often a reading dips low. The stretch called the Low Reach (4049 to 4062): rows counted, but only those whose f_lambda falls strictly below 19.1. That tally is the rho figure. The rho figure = 4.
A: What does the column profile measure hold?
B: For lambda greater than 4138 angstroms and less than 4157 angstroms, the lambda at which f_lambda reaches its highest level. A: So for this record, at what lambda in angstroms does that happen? 4150.10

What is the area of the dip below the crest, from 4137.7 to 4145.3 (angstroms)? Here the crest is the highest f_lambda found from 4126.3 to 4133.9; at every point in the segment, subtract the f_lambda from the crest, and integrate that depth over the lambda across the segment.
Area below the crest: 30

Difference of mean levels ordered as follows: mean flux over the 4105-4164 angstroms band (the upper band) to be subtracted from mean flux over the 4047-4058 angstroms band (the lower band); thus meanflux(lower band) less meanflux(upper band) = -1.9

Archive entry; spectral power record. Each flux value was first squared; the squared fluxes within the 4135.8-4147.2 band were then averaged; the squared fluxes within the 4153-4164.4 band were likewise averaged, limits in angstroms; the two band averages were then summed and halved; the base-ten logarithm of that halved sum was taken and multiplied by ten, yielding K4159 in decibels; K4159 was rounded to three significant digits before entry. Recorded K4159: 25.9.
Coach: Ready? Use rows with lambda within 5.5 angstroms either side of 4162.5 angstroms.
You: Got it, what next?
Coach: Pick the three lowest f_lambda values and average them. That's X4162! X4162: 19.4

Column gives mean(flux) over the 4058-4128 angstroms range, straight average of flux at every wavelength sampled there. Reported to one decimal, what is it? 19.1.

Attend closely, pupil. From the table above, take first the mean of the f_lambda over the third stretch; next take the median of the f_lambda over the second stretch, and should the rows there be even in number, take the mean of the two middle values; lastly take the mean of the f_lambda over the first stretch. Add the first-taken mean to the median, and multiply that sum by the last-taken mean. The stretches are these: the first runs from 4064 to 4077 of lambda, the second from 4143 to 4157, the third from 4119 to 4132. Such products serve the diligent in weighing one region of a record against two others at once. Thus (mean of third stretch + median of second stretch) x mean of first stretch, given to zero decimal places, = 696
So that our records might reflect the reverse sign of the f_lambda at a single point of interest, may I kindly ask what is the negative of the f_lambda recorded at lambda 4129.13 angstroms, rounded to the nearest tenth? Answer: -21.2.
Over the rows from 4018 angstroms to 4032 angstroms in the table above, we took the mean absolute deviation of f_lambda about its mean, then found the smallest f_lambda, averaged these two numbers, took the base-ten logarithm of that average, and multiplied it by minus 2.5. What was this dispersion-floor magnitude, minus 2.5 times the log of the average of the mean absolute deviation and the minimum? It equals -2.50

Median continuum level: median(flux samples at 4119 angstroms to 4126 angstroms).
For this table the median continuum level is 19.9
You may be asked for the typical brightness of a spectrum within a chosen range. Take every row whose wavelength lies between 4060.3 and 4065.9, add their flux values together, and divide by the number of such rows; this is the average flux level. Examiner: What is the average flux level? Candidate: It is 18.3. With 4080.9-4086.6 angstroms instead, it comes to 21.1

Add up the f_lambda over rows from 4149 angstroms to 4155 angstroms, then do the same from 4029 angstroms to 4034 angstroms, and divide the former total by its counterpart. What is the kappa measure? 1.12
